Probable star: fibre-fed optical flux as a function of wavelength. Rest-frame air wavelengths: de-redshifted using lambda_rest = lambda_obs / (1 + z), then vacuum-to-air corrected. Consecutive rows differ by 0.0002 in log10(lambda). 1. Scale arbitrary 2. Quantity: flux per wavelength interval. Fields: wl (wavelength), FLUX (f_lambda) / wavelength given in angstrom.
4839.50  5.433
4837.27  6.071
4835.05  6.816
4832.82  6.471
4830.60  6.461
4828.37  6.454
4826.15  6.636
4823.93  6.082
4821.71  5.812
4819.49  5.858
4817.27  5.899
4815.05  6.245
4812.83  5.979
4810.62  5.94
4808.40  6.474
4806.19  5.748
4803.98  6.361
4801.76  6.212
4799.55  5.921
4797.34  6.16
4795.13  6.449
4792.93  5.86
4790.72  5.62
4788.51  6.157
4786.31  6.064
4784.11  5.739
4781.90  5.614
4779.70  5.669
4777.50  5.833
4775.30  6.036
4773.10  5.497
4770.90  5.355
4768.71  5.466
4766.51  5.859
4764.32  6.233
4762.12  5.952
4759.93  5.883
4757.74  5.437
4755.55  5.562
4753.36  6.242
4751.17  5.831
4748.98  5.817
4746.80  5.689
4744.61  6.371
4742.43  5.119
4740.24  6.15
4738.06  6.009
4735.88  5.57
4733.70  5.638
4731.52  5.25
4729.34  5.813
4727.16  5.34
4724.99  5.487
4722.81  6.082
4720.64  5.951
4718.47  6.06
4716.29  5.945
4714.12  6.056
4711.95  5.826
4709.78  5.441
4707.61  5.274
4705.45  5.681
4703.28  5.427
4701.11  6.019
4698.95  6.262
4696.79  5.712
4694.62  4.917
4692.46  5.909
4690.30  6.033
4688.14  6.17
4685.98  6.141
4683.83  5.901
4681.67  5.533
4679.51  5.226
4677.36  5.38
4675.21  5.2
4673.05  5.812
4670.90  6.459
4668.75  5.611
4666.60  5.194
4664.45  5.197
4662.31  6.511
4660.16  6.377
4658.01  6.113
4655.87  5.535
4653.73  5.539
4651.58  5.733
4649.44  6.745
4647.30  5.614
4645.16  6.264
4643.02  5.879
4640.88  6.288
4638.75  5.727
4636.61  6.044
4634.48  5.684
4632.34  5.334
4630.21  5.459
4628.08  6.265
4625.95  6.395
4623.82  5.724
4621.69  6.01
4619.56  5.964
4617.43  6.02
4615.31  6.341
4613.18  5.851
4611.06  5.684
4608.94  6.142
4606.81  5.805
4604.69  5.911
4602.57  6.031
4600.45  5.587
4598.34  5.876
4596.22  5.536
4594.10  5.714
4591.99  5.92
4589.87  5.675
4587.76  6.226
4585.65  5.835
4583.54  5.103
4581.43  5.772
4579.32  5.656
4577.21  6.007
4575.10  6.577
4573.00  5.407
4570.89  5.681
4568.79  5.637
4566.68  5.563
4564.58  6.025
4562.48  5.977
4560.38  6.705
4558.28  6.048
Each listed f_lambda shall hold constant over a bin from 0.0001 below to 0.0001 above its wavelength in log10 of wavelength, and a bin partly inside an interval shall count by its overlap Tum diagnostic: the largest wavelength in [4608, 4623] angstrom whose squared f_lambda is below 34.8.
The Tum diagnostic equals 4613.18 angstrom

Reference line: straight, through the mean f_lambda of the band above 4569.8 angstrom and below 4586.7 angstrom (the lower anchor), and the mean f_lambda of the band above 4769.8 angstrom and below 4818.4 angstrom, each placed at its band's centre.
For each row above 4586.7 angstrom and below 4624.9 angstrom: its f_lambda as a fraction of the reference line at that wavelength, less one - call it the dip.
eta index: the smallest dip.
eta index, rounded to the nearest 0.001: -0.041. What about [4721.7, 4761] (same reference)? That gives -0.133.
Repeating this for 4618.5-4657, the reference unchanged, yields -0.081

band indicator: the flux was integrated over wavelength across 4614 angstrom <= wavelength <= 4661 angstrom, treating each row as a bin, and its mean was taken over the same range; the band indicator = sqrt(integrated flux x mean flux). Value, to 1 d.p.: 40.8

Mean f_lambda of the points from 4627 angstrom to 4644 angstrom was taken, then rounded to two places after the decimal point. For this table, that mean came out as 5.84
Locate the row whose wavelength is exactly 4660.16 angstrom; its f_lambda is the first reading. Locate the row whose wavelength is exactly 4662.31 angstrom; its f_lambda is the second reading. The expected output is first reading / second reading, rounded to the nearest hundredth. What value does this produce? 0.98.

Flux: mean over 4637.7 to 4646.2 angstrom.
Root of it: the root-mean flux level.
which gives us 2.46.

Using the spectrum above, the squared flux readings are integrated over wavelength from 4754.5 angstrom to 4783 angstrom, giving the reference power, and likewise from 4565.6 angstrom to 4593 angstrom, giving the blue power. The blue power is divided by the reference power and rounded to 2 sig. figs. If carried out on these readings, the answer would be 0.98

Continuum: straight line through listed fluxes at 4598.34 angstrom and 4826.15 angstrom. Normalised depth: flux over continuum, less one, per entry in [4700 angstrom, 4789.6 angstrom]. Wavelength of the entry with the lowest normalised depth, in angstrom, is 4742.43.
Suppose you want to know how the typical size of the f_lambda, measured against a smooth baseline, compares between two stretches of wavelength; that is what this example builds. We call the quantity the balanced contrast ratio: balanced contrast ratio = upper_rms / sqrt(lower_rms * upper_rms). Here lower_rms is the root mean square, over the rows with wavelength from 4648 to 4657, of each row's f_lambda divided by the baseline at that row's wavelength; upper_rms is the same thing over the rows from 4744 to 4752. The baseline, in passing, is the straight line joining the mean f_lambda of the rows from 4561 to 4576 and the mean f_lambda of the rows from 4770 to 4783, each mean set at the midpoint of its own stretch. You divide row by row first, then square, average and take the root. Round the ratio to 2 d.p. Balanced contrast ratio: 1.01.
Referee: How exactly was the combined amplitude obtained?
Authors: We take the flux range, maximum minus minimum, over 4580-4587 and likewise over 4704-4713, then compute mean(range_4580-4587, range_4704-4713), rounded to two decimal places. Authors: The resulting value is 0.64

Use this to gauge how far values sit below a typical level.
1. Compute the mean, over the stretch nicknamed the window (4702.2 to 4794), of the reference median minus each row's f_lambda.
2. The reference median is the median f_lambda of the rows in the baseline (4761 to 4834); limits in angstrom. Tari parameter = 0.19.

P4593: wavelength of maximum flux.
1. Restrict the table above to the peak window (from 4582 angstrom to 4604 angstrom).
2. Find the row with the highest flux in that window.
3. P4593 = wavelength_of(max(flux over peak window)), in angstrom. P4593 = 4587.76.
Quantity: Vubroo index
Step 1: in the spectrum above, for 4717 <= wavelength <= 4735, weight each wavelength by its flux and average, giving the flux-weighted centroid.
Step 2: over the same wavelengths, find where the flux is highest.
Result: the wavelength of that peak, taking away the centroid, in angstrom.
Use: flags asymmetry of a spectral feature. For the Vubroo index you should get -3.1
